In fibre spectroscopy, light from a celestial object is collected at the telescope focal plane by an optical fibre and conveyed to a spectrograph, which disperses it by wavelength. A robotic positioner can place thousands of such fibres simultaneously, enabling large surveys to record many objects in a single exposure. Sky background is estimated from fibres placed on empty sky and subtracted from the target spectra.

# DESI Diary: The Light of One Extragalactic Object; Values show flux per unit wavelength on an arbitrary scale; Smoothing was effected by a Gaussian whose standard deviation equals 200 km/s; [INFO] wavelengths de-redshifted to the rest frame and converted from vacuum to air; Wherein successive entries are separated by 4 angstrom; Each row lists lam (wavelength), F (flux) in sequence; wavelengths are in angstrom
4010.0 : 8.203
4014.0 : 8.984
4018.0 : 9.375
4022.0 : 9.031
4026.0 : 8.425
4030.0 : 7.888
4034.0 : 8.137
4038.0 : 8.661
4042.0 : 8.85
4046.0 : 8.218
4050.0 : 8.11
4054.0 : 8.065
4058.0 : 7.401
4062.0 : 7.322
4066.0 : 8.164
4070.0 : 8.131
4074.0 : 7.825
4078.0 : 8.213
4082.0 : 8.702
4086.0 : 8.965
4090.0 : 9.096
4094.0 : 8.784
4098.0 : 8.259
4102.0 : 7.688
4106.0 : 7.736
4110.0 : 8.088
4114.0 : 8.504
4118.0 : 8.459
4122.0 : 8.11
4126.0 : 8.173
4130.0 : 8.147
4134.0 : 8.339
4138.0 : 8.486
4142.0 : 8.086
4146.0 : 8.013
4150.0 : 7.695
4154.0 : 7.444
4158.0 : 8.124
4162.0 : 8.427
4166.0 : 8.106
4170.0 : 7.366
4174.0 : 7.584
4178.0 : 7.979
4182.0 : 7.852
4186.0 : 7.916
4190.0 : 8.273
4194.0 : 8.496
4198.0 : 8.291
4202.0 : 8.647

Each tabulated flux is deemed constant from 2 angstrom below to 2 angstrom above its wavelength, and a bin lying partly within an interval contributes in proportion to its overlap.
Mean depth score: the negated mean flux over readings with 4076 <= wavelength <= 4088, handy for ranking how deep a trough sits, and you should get -8.63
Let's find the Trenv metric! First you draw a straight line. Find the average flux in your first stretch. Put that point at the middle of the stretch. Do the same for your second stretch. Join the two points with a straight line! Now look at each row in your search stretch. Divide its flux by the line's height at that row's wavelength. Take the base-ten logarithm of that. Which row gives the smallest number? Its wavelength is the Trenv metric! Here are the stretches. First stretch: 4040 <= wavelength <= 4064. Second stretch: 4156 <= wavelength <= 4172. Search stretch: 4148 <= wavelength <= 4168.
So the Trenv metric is 4154.0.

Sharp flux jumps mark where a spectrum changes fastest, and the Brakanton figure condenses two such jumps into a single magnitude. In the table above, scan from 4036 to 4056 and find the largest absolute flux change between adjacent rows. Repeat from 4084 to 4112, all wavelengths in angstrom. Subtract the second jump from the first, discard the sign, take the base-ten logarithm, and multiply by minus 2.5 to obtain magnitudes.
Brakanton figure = 3.0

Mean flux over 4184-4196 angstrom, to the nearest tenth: 8.2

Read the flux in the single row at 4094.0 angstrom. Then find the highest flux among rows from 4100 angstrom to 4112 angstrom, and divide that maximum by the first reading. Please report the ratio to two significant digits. 0.92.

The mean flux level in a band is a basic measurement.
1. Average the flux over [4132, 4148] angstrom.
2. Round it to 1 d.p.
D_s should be 8.2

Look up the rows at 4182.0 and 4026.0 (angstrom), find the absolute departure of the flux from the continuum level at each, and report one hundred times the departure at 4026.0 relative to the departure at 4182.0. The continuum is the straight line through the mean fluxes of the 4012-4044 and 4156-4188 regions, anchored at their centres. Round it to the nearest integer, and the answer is 1674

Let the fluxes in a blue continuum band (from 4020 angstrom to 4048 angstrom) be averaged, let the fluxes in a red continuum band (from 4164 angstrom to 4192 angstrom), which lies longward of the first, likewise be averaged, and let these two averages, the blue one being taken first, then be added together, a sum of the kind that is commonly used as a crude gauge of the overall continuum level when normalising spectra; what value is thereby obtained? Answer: 16.3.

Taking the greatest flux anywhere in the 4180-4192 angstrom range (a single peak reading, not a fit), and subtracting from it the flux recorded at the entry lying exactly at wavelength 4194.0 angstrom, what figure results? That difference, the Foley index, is -0.2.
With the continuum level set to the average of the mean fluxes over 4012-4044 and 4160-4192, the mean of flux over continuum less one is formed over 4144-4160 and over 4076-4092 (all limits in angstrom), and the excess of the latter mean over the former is 0.11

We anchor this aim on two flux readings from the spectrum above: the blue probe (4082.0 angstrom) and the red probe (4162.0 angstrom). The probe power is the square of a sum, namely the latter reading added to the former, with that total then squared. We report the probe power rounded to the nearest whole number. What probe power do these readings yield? 293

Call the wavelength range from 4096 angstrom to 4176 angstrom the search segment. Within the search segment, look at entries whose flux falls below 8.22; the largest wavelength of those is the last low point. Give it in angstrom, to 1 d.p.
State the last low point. 4174.0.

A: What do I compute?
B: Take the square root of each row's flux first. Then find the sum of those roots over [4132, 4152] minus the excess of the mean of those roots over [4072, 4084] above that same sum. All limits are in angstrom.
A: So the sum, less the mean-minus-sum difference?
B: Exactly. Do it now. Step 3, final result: 26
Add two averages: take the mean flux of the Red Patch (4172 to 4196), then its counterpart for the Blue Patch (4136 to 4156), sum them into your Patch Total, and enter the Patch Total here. 16.0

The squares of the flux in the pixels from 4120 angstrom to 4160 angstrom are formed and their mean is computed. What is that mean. 65.1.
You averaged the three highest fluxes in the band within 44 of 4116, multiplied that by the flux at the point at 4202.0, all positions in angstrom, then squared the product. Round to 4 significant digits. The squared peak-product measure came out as 5987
